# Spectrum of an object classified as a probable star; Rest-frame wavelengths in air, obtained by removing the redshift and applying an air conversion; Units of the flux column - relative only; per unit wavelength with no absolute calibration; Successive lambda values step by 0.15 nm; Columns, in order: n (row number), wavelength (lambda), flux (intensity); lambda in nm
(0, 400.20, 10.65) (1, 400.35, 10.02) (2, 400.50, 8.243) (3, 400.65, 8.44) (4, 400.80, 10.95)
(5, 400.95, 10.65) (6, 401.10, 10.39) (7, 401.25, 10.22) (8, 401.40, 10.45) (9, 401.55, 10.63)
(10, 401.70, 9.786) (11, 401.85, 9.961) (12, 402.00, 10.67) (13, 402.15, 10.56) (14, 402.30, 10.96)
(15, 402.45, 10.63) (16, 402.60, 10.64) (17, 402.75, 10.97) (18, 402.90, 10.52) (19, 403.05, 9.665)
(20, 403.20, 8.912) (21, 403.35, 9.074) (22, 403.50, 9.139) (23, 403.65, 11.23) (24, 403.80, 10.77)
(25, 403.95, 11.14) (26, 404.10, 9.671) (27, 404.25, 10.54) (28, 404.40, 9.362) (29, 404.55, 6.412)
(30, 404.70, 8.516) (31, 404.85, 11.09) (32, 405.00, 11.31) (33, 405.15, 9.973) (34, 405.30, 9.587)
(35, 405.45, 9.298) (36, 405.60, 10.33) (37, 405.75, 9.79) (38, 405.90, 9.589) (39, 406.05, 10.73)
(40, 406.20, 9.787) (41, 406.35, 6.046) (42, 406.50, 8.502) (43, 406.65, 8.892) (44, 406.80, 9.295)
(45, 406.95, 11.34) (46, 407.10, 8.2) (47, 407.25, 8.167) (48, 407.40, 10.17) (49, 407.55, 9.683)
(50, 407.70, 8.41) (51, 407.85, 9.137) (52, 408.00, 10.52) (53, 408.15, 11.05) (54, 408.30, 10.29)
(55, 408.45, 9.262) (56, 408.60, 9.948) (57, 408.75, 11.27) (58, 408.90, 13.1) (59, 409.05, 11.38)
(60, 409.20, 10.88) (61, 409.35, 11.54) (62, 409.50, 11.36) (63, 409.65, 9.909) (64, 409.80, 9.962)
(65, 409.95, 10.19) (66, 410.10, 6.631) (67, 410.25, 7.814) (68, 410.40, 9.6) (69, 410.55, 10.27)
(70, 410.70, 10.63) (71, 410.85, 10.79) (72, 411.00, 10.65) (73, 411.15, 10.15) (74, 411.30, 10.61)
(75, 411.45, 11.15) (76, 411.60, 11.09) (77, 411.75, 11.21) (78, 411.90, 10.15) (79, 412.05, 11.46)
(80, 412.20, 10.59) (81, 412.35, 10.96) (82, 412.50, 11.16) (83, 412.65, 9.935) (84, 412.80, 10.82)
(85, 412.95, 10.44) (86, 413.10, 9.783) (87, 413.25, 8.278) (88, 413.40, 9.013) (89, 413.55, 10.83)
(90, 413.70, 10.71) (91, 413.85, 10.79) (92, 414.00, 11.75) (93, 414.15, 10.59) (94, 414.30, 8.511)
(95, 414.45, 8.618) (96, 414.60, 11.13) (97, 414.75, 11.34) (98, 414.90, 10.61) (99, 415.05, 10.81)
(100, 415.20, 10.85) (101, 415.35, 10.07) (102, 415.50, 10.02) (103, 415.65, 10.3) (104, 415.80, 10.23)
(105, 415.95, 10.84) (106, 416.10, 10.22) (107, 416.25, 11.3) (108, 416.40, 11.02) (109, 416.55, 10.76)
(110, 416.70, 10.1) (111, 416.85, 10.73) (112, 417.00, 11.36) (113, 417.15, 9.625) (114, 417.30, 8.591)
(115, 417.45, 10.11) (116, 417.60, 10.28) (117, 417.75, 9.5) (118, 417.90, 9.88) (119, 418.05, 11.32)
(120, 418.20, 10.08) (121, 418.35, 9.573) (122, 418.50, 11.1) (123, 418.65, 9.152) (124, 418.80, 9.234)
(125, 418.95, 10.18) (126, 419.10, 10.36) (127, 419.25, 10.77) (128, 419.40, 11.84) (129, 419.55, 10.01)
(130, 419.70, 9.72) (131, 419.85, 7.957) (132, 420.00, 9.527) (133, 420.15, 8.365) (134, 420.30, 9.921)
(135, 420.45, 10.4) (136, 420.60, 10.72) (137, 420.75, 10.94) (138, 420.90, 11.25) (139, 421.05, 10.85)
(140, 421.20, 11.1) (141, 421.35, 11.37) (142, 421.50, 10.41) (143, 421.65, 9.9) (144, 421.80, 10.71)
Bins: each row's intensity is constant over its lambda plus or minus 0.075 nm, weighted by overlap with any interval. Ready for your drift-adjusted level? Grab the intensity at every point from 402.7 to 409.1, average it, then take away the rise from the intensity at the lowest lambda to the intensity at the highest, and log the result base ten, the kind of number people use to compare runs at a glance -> 0.97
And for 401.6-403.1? 1.02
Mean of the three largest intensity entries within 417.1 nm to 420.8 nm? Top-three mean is 11.4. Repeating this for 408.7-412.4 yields 12.0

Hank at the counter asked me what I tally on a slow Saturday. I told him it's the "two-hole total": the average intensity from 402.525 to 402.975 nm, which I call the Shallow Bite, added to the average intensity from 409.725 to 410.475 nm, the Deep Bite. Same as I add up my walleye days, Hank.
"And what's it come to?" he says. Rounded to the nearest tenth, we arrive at 19.5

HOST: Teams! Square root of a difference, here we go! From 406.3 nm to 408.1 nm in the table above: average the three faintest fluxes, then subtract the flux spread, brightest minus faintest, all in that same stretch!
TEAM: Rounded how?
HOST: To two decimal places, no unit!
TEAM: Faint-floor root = 1.48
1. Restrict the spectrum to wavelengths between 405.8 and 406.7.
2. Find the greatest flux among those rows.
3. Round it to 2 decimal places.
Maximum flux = 10.73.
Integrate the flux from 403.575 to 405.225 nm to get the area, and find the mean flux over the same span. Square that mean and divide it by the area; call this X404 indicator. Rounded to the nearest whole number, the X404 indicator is 6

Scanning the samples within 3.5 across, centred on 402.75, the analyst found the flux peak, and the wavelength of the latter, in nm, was 403.65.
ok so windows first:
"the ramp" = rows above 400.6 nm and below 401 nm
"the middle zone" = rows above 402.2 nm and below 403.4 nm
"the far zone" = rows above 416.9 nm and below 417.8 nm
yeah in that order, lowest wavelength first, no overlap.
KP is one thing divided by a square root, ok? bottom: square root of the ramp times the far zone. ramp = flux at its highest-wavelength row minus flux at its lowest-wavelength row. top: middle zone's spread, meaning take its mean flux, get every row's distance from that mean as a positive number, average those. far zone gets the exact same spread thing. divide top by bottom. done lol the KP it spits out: 0.59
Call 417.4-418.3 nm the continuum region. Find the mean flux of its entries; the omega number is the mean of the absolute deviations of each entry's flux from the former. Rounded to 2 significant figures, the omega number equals 0.40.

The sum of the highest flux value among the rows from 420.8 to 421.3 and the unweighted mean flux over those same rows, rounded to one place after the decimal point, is 22.3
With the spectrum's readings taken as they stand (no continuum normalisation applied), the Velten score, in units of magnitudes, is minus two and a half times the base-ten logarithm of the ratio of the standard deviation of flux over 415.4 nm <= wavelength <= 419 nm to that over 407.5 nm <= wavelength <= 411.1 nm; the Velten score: 0.65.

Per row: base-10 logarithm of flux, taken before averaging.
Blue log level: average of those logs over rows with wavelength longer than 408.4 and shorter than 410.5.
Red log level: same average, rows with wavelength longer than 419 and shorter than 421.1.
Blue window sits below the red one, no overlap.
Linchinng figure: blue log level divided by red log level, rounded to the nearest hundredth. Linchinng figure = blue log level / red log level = 1.00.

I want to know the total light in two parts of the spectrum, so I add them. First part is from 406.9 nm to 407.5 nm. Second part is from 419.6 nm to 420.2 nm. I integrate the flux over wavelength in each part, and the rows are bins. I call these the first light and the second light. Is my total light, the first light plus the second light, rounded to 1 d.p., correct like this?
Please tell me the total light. 11.0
